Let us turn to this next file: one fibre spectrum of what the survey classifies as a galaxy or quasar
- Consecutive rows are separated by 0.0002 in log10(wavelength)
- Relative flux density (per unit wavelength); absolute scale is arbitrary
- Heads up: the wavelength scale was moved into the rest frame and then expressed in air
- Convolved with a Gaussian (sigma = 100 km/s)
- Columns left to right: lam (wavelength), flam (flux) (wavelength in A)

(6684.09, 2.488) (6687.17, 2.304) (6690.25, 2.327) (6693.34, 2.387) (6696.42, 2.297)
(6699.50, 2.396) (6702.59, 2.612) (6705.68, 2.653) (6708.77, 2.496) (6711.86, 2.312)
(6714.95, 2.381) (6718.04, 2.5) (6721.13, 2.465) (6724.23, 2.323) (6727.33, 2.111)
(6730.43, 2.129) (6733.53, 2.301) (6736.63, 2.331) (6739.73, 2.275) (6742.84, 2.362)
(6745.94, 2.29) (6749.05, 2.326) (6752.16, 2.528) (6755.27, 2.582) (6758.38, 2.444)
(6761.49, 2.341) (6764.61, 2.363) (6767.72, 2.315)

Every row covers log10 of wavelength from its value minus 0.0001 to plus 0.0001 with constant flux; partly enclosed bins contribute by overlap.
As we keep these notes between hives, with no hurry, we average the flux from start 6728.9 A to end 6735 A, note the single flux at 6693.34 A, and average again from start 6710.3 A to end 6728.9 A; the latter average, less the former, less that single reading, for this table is -2.25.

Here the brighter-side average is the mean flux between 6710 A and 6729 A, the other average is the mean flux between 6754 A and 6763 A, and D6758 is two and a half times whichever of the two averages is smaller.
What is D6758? 5.87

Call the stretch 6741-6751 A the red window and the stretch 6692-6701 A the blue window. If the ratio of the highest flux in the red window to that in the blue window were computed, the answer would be 0.99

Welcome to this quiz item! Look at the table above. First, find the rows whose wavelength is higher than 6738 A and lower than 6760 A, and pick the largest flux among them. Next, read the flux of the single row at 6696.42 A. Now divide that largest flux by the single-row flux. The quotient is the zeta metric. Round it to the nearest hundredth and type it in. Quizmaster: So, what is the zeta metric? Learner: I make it 1.12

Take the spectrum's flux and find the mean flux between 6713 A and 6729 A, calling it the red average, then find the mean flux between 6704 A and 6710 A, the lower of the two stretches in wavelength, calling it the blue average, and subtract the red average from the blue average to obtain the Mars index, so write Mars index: 0.22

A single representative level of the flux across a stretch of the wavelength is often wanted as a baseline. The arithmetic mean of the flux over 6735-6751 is 2.32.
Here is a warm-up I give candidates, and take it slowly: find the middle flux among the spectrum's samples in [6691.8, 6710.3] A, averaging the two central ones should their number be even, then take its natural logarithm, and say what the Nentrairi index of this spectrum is 0.894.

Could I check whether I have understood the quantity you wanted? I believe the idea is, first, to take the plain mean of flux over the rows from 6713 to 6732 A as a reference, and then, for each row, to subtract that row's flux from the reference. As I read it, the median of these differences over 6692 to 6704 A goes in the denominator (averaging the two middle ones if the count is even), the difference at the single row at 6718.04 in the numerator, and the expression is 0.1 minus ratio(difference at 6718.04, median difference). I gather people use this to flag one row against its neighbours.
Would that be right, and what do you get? -2.4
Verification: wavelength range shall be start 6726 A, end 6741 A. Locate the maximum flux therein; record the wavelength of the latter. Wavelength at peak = 6736.63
